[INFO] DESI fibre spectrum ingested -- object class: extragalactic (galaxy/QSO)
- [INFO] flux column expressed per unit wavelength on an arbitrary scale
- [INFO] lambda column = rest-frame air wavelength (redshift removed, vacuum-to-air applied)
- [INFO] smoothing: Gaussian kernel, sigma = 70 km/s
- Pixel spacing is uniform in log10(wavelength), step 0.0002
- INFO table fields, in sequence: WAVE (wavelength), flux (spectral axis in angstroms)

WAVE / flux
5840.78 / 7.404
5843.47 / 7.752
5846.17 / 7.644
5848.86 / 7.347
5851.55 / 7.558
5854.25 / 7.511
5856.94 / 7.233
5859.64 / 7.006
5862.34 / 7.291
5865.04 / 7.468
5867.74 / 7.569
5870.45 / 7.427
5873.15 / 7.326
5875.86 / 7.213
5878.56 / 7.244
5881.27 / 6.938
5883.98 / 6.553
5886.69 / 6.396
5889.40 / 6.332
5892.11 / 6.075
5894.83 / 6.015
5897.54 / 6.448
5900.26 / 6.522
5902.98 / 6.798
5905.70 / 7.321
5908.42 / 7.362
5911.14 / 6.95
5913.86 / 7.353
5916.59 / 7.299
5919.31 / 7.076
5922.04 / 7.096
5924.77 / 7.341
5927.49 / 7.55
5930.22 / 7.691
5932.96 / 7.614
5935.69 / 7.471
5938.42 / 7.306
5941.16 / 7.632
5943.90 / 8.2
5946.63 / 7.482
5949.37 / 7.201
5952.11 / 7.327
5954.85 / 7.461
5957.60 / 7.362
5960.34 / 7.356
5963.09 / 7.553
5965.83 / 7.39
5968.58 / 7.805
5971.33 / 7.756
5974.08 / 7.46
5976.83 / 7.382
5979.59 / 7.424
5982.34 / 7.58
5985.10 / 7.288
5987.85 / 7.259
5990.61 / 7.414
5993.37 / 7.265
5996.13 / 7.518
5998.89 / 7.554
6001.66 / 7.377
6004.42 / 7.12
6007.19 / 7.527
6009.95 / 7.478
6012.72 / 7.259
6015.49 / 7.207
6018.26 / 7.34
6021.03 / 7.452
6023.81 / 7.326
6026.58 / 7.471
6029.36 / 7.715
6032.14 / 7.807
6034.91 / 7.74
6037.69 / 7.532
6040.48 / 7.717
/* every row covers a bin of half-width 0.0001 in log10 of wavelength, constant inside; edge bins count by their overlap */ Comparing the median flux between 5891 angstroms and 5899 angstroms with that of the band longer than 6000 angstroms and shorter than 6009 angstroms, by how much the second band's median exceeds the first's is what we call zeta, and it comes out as 1.30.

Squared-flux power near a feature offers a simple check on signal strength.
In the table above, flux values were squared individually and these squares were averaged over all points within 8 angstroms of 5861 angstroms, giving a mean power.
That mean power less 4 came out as 50.0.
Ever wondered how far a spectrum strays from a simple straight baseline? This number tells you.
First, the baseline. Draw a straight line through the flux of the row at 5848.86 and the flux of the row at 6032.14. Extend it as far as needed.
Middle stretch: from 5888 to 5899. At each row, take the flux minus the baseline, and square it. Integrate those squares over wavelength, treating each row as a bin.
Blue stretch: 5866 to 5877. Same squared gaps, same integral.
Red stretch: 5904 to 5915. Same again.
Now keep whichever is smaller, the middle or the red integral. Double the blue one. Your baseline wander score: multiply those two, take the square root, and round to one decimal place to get 0.7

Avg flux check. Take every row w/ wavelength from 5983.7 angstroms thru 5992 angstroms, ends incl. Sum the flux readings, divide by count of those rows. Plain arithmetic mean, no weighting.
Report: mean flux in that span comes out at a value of 7.32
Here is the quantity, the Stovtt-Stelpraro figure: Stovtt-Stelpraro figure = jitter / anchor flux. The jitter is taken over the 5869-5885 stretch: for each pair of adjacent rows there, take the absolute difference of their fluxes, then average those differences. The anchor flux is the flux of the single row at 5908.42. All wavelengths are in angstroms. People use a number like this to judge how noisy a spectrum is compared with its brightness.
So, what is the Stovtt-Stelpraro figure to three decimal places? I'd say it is 0.025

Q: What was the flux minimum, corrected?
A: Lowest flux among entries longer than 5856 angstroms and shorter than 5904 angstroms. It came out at 6.015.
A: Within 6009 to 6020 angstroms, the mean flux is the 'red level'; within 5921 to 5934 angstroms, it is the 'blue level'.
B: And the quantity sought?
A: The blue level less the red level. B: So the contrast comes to 0.14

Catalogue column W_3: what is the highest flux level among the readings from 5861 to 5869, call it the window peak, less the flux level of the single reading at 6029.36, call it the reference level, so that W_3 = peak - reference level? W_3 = -0.1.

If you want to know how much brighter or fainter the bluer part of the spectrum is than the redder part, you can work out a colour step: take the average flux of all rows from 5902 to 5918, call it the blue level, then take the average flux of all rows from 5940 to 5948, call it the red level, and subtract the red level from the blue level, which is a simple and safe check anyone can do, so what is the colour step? -0.59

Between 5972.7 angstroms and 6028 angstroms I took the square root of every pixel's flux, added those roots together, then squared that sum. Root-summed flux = 2954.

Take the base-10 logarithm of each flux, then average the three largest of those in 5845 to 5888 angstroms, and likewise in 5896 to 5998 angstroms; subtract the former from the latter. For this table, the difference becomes 0.018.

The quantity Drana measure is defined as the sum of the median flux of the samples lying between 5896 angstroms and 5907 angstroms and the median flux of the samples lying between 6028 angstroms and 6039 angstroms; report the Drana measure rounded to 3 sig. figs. 14.4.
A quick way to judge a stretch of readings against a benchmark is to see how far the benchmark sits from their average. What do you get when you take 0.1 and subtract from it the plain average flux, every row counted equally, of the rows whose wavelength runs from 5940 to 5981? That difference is -7.42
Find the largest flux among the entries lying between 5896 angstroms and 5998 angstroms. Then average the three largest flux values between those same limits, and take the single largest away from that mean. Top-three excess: -0.28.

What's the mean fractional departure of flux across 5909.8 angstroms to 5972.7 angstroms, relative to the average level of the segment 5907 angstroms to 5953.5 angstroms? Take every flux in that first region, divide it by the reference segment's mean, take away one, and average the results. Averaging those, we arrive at 0.005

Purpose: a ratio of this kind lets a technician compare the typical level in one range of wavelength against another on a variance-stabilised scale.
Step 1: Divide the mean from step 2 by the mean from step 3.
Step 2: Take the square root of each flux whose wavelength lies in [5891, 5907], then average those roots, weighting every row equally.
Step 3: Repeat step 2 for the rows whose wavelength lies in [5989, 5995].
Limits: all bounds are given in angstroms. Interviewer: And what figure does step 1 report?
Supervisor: 0.94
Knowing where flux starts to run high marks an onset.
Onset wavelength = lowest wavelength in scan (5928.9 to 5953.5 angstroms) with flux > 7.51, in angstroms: 5930.22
